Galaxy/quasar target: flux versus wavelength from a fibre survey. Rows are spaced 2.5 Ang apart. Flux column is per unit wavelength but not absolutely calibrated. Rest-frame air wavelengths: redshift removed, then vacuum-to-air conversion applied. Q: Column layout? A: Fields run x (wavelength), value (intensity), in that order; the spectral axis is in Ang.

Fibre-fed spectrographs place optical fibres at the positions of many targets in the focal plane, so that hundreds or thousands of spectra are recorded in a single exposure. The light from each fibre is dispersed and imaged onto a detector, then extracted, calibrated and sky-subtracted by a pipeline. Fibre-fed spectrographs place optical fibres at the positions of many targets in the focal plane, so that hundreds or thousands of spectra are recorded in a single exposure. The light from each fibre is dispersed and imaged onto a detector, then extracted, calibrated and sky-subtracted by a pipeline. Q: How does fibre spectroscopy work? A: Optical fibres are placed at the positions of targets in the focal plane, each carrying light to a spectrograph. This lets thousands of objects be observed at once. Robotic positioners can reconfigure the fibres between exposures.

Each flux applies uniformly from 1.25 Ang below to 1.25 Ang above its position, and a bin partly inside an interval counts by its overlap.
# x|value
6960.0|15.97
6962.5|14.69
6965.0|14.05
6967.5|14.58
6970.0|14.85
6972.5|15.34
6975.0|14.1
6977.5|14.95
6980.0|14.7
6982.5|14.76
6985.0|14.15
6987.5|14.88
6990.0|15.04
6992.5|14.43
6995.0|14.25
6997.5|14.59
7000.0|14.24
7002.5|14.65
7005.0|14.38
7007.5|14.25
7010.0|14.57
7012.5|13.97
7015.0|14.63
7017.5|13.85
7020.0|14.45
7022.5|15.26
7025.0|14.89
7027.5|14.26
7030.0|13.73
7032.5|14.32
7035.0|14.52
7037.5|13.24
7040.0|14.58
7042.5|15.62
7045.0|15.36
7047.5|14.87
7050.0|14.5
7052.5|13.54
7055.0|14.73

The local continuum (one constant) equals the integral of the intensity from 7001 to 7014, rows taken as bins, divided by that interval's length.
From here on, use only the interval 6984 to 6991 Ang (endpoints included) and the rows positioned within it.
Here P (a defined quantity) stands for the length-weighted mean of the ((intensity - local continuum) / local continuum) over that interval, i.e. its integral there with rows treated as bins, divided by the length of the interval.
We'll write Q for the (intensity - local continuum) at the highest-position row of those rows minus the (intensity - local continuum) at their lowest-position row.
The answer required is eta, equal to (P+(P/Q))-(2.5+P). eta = -2.47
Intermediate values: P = 0.023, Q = 0.9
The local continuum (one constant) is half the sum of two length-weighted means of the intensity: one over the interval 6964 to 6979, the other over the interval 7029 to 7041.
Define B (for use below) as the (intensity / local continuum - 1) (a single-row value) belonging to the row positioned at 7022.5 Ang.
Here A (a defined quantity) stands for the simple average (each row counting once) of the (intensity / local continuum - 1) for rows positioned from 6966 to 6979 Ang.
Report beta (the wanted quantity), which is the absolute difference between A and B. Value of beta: 0.03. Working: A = 0.028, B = 0.06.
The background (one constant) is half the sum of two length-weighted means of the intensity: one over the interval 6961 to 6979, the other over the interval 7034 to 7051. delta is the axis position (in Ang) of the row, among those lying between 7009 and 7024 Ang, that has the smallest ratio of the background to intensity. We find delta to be 7022.5 Ang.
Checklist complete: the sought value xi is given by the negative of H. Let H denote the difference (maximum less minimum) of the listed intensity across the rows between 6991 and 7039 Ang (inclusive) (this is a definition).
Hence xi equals -2.0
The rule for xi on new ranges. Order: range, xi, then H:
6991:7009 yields -0.4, 0.4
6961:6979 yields -1.3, 1.3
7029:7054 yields -2.4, 2.4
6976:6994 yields -0.9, 0.9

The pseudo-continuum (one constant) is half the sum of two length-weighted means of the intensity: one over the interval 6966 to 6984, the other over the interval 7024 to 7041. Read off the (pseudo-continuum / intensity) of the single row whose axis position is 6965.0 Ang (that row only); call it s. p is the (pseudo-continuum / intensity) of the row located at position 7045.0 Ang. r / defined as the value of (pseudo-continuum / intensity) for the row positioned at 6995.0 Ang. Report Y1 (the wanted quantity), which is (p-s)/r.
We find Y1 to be -0.087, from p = 0.94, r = 1.015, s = 1.030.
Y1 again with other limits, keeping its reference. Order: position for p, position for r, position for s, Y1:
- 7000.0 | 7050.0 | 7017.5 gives -0.029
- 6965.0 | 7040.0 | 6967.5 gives 0.038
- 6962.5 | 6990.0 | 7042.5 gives 0.061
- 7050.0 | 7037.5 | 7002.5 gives 0.009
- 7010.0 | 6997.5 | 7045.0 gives 0.052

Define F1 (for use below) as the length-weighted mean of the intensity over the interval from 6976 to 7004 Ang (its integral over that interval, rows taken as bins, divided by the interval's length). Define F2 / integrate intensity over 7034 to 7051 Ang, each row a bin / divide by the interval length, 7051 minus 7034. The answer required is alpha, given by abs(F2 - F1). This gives 0.08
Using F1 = 14.6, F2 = 14.7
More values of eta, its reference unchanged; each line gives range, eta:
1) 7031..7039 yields -2.48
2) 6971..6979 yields -2.58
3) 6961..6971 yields -2.41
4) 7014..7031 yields -2.51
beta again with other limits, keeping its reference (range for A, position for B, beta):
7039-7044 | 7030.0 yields 0.10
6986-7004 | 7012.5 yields 0.04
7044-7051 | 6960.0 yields 0.07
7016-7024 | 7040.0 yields 0.00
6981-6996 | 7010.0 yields 0.00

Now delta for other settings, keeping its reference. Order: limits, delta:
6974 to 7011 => 6990.0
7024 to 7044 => 7042.5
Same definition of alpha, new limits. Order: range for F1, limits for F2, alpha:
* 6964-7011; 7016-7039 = 0.28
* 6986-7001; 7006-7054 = 0.13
